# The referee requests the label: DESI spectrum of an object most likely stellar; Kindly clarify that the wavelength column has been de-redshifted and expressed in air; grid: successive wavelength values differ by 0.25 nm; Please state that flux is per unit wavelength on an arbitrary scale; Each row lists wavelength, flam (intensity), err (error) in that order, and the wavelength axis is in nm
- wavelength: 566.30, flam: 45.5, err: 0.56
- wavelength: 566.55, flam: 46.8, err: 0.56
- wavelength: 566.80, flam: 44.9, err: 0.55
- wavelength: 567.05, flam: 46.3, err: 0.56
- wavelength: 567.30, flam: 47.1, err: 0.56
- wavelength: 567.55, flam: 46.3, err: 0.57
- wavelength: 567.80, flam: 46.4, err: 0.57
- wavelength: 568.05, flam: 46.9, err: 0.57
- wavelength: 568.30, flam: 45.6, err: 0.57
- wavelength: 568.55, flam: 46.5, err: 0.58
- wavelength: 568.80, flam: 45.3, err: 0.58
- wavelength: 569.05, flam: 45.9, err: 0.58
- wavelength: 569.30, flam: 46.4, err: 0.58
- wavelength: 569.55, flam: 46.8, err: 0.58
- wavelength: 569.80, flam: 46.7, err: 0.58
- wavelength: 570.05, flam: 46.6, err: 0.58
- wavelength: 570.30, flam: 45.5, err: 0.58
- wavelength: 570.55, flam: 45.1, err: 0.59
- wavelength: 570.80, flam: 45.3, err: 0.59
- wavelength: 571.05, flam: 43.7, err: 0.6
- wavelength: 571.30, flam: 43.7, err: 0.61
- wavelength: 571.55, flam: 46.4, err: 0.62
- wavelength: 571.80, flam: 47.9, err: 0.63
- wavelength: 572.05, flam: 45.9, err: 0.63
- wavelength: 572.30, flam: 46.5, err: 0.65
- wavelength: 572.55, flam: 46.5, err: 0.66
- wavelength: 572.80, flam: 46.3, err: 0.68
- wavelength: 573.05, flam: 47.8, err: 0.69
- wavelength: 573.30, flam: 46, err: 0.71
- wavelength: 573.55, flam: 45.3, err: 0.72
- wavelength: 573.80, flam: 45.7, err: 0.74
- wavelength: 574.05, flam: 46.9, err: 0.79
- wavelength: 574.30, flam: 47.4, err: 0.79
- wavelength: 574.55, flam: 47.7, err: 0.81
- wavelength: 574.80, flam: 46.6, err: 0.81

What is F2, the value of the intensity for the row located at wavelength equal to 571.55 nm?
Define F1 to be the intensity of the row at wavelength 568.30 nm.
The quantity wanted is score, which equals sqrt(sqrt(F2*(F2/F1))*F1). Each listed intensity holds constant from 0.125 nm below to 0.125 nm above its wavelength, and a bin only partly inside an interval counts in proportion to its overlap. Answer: 17.7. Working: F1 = 45.6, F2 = 46.4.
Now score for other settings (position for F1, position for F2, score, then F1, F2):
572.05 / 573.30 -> 17.7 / 45.9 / 46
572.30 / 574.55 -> 18.0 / 46.5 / 47.7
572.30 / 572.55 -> 17.8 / 46.5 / 46.5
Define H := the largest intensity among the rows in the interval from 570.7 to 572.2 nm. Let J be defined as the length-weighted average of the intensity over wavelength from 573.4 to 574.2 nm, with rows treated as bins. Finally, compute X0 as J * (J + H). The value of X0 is 4321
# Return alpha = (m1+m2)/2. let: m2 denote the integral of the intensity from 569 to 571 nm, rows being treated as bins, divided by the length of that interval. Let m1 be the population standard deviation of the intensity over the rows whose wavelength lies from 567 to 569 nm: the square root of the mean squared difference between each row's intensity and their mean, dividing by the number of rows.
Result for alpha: 23.3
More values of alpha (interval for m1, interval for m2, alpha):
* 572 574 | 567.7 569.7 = 23.5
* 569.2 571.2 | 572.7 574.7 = 23.8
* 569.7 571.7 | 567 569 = 23.7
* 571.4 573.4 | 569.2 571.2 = 23.2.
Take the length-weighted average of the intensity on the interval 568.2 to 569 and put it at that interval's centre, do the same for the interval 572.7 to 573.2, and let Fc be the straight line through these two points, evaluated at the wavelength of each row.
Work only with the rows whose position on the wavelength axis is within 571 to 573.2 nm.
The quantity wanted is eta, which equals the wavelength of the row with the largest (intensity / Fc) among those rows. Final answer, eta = 571.80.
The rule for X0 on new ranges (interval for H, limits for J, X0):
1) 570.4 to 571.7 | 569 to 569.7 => 4310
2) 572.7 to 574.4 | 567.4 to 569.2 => 4335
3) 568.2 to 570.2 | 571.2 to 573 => 4307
